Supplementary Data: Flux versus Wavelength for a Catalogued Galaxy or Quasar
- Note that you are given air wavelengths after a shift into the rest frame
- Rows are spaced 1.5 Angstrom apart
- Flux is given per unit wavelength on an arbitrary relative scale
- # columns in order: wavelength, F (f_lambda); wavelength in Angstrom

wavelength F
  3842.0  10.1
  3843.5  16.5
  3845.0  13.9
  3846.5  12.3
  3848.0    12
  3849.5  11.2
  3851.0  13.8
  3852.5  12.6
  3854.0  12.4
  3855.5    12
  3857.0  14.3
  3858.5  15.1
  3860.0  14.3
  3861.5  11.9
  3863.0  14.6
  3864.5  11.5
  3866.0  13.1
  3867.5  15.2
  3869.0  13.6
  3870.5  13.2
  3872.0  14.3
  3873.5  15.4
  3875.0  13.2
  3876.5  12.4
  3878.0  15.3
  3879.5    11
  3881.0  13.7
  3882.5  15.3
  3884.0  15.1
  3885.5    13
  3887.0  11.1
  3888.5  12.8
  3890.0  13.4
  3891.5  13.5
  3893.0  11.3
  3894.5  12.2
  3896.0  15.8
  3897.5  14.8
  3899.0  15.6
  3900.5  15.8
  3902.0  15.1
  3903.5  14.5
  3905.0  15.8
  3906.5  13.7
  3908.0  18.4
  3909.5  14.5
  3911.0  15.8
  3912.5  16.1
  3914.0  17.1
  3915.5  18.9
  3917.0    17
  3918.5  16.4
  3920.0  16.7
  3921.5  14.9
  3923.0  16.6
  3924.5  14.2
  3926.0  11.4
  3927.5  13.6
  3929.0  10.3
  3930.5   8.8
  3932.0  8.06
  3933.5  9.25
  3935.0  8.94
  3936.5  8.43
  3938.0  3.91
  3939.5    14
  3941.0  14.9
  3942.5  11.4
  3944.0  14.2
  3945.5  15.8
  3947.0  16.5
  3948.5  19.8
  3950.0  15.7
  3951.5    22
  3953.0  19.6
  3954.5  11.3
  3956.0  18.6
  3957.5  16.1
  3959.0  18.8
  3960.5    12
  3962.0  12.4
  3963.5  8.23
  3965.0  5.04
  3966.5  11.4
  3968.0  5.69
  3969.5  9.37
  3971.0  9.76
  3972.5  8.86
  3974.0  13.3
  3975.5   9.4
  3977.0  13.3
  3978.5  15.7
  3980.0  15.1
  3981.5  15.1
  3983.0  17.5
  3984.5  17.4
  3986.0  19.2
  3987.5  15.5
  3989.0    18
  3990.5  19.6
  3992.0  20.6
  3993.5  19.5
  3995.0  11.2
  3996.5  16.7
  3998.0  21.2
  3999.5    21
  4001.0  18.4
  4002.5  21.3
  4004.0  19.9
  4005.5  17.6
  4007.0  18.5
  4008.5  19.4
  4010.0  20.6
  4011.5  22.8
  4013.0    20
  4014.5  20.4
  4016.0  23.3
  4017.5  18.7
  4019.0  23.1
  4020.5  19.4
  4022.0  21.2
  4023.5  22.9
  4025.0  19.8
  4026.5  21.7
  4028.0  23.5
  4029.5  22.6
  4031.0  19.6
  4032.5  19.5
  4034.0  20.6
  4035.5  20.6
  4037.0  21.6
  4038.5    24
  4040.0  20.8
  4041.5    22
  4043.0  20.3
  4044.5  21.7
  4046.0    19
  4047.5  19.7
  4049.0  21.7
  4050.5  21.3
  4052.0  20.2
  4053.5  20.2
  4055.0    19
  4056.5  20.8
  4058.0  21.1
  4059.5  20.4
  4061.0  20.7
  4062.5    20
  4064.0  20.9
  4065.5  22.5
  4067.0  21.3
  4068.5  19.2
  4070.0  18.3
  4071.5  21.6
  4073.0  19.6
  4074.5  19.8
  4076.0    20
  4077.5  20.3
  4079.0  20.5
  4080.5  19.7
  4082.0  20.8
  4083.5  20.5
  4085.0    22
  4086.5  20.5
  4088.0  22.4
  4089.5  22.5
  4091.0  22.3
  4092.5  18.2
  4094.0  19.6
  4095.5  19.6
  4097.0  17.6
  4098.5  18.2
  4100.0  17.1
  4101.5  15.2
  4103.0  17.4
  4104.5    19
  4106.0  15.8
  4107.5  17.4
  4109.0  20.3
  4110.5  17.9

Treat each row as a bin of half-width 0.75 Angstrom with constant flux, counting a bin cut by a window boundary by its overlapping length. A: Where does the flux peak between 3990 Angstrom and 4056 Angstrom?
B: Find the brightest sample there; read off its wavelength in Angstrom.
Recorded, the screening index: 4038.5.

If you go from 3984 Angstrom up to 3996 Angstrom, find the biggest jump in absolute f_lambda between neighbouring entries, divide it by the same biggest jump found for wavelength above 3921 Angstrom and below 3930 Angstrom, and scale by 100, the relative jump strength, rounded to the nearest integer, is 252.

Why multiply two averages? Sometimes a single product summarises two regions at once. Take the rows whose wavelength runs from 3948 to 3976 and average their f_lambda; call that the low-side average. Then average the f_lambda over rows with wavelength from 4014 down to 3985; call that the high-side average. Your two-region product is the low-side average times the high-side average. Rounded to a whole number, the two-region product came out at 247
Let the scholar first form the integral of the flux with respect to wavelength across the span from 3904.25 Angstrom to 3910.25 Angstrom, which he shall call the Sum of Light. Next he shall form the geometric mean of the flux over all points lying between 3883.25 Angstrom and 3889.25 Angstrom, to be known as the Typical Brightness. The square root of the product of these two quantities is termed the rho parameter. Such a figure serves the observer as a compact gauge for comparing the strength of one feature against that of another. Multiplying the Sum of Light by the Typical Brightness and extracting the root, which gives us 35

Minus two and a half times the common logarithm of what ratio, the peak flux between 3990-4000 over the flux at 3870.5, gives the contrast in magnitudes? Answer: -0.5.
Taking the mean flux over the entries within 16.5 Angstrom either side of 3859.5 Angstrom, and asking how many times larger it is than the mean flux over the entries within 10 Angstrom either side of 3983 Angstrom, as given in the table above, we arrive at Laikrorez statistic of 0.84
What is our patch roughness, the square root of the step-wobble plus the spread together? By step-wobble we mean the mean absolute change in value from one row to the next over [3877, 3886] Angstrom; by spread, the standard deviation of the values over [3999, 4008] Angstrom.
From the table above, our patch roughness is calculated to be 1.9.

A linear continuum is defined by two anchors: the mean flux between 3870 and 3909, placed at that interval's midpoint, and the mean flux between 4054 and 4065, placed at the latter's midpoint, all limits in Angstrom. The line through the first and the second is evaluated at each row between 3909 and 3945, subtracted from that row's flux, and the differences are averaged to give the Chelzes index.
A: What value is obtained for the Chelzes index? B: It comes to -2.3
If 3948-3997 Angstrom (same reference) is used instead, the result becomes -2.6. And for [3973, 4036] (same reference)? 0.5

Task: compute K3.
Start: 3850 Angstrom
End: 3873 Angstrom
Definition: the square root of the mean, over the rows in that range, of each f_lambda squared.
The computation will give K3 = 13.5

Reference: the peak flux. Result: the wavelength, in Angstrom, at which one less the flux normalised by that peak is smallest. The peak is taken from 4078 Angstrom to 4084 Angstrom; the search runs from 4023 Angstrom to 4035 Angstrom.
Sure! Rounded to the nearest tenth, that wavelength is 4028.0 Angstrom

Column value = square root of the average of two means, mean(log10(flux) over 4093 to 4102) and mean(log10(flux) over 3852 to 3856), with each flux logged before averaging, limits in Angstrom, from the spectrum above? 1.08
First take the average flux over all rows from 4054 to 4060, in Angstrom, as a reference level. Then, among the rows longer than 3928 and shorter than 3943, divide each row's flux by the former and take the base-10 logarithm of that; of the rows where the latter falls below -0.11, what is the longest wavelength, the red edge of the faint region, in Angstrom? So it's 3942.5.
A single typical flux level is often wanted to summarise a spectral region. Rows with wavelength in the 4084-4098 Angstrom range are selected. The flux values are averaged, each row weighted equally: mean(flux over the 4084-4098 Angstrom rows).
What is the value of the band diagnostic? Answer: 20.5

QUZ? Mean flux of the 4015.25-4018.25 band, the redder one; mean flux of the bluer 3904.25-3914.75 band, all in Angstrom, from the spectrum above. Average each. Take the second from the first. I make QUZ 5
